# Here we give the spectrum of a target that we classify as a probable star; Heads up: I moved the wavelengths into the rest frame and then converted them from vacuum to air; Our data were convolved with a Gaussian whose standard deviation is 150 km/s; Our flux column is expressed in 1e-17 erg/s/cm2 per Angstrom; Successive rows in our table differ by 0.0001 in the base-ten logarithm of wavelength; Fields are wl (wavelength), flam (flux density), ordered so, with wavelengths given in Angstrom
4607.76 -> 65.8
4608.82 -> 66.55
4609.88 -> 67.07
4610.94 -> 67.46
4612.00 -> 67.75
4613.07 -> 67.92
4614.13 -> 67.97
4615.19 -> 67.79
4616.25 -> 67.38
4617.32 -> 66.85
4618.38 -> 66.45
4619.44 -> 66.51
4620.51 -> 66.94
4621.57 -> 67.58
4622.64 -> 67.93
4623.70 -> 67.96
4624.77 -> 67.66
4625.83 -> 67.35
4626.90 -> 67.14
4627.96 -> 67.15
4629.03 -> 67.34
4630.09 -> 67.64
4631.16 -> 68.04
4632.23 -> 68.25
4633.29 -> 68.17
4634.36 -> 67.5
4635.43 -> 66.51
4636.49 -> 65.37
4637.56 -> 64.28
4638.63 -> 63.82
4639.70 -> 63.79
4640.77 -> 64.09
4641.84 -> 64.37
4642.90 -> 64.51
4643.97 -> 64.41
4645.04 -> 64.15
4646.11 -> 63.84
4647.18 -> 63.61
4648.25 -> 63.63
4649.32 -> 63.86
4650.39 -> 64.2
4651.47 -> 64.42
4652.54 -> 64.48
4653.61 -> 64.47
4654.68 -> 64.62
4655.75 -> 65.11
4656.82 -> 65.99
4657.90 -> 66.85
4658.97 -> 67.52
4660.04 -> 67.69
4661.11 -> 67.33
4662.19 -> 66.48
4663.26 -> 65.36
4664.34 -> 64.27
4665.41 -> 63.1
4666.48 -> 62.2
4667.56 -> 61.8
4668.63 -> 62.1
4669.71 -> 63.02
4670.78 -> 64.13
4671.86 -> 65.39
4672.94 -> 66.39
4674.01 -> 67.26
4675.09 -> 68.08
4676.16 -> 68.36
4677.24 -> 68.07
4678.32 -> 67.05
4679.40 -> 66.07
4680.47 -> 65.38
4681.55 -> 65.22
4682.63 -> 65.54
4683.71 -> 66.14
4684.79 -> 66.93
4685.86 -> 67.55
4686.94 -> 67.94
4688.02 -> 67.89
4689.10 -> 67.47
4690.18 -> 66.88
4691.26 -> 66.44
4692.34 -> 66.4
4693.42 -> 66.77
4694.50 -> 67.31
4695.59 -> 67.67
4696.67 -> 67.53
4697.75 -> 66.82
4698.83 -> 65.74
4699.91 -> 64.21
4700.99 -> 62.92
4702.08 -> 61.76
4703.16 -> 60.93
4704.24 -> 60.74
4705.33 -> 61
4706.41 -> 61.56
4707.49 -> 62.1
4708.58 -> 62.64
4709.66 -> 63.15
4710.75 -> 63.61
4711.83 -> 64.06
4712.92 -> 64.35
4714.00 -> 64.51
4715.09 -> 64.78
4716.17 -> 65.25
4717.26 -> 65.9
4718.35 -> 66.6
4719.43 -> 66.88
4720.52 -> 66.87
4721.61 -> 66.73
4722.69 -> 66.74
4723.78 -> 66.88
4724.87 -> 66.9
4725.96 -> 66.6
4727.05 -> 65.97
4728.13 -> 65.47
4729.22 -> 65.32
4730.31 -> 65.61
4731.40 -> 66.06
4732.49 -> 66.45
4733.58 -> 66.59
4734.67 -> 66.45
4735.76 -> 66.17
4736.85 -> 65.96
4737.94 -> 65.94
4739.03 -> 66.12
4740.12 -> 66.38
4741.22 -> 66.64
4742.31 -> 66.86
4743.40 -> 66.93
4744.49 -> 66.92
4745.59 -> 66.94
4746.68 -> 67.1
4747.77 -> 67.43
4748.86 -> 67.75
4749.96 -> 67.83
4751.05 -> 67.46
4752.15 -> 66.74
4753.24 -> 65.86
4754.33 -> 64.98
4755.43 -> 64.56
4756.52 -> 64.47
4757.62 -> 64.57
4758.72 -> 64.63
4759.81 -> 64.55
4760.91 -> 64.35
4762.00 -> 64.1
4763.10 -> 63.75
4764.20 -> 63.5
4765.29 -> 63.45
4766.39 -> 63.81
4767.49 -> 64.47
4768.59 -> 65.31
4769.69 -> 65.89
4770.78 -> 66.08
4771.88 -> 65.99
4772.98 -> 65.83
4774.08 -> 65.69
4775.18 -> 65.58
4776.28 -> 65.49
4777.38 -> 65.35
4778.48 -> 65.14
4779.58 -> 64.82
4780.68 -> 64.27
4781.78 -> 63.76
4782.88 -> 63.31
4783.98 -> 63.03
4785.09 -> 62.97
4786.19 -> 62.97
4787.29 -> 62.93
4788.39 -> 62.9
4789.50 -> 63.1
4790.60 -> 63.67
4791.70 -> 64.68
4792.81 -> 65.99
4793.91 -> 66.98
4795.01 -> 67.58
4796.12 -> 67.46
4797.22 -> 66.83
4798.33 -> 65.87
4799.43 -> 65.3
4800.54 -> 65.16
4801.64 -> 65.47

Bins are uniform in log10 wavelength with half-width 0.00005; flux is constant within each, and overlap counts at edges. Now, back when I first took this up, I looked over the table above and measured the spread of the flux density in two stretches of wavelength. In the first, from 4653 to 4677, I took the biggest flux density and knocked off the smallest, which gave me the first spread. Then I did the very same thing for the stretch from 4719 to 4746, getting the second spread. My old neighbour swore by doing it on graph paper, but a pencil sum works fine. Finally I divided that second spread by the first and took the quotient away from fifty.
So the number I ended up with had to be 49.8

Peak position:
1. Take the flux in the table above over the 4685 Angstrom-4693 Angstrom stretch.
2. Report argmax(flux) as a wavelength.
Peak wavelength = 4686.94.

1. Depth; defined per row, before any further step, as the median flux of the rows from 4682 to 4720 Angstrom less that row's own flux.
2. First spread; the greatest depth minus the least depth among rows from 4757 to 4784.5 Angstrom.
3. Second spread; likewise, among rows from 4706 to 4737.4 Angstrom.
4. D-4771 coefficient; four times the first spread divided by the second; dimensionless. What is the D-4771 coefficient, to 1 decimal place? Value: 2.3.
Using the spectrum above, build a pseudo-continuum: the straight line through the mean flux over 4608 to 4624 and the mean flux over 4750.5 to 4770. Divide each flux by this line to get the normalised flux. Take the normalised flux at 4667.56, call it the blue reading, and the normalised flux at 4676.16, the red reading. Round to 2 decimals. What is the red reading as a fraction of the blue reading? 1.11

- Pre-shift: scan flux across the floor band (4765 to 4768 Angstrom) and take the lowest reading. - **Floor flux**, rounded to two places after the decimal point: 63.45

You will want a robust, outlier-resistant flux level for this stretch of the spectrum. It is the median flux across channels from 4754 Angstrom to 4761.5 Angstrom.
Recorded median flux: 64.6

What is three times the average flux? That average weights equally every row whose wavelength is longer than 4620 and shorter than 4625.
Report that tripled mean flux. 203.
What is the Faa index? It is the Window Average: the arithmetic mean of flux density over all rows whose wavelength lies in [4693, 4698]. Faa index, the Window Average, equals 67.2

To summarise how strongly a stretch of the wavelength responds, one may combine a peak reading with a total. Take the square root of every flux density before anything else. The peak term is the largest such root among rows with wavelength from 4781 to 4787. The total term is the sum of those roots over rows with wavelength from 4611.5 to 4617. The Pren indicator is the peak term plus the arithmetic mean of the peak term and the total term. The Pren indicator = 32.6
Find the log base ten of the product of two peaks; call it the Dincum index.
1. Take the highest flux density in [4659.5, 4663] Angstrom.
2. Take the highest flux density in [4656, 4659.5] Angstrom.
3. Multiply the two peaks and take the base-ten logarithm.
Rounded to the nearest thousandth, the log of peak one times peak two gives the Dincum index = 3.660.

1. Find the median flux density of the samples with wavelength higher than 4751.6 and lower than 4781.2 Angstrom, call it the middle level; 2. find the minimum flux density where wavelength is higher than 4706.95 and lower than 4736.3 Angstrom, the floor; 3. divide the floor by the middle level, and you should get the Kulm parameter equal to 0.958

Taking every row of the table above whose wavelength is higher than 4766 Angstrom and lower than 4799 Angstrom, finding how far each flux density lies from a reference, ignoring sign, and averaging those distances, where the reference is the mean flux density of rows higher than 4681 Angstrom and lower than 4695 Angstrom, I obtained 1.99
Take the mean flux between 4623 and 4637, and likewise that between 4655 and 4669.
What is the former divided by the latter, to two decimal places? 1.04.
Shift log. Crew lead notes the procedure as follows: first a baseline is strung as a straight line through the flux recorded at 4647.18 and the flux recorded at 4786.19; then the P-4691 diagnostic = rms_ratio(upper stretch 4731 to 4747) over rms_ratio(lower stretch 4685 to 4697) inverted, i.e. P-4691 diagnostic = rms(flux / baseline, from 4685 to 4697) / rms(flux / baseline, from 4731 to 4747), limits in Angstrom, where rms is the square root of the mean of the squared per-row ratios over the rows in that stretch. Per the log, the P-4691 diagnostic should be 1.01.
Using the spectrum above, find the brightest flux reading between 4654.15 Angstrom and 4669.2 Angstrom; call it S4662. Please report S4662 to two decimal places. 67.69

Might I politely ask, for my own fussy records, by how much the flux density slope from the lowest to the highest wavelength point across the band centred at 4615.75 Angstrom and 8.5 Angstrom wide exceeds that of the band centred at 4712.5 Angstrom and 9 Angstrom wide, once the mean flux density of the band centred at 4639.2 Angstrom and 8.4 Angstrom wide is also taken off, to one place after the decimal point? -65.1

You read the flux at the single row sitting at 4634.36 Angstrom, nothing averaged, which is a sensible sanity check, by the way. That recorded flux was 67.5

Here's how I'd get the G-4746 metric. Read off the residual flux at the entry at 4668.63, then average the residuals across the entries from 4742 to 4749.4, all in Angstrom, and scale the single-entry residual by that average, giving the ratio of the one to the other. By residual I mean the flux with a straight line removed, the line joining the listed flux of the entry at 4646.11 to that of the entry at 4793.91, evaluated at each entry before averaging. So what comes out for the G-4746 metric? -1.9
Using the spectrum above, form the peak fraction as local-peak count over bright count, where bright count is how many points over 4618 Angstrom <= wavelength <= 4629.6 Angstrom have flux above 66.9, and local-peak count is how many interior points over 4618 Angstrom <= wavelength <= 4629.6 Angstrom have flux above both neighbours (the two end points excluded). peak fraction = 0.11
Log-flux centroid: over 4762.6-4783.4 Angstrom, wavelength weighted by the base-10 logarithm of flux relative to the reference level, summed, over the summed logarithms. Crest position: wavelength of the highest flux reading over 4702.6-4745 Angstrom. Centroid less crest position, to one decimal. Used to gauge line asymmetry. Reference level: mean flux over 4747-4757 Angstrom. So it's 29.2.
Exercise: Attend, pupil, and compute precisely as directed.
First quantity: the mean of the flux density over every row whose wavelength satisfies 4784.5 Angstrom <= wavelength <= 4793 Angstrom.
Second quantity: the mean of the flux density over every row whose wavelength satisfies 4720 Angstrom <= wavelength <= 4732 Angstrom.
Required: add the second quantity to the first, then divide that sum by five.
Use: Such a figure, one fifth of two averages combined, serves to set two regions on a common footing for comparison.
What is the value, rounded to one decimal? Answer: 26.0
